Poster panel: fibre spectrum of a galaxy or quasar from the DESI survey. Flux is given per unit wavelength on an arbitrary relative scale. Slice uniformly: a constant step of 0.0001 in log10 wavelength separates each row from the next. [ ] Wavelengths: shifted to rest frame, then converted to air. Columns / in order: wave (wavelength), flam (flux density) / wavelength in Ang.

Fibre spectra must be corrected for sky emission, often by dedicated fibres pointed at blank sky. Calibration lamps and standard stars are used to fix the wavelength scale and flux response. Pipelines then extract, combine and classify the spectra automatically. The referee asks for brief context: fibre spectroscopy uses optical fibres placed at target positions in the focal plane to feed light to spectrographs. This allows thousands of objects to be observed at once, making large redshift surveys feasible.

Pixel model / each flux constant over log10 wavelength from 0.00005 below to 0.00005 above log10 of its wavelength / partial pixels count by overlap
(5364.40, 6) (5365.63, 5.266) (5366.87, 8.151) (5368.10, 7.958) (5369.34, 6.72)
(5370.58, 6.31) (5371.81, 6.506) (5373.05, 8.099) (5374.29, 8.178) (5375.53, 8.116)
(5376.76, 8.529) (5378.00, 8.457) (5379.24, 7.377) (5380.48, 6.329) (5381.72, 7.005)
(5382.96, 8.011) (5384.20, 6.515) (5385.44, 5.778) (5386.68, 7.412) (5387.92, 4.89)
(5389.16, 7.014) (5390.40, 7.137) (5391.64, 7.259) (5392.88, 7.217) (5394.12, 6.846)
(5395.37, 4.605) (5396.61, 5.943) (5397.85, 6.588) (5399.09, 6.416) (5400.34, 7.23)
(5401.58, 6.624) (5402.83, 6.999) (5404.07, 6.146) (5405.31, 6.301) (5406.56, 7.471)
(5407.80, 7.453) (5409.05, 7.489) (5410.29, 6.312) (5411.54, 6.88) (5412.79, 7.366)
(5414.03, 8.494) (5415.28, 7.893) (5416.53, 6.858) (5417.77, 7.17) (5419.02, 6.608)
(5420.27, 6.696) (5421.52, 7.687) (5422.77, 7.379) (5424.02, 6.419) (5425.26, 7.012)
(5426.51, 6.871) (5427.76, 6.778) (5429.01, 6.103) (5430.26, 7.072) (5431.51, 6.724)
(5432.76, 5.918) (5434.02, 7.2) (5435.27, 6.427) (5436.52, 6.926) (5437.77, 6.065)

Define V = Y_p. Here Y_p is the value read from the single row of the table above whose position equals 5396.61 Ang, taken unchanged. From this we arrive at 5.943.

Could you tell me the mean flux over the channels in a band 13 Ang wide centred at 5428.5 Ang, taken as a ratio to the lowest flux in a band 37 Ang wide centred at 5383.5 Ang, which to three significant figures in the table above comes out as 1.47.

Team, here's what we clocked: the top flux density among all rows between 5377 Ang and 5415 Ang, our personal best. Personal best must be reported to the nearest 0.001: 8.494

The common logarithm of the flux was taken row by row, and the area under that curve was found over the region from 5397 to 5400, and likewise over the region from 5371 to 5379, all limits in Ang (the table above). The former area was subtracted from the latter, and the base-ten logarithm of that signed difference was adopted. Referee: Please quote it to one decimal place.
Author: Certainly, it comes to 0.7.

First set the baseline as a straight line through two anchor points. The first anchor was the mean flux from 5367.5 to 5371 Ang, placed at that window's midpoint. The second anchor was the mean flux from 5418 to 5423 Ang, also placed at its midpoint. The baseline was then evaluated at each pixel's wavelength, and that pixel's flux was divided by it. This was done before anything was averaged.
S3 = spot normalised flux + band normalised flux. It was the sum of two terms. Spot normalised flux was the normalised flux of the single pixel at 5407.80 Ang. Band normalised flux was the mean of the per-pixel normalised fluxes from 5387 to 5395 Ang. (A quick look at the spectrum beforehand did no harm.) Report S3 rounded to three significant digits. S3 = 2.01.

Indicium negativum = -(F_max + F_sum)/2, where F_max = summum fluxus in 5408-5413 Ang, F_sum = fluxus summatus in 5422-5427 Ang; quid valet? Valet -17.6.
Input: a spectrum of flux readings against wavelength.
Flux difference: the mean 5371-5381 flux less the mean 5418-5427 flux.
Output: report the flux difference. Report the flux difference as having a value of 0.7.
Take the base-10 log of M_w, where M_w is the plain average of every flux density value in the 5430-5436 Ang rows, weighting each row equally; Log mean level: 0.82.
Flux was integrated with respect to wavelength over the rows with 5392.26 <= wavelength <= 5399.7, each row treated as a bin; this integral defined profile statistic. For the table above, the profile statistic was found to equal 47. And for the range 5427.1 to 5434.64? 50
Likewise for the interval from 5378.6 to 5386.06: 51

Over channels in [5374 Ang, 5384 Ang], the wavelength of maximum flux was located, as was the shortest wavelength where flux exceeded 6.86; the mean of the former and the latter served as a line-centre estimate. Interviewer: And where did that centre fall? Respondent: 5375.5 Ang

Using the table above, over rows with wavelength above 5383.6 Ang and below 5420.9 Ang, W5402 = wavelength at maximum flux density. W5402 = 5414.03 Ang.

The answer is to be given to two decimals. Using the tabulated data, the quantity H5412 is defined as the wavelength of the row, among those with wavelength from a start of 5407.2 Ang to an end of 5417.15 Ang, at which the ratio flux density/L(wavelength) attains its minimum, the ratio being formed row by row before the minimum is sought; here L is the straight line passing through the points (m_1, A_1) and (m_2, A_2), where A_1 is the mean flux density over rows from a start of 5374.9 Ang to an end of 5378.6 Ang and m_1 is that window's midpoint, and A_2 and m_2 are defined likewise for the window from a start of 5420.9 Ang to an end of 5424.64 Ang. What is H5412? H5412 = 5410.29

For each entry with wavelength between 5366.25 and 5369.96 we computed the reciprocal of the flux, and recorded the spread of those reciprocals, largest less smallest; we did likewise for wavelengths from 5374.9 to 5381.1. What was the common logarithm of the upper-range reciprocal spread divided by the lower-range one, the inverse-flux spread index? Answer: 0.19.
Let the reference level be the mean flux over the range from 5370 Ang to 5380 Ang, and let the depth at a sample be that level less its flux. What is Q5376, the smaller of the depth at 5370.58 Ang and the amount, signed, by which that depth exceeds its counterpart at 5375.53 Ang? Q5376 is 1.4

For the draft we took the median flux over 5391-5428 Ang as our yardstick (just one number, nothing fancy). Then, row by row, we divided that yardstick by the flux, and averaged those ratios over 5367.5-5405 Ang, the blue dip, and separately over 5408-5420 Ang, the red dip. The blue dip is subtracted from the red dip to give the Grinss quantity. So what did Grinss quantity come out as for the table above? -0.053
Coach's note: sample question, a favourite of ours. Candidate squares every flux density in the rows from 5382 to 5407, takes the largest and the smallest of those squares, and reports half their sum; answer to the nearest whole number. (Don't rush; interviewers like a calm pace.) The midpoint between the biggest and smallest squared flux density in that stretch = 43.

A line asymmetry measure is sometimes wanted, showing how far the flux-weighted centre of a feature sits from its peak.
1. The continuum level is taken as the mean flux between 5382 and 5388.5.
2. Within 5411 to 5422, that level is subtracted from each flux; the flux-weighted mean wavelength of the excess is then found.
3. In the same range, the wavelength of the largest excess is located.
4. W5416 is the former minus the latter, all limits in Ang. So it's 1.9 Ang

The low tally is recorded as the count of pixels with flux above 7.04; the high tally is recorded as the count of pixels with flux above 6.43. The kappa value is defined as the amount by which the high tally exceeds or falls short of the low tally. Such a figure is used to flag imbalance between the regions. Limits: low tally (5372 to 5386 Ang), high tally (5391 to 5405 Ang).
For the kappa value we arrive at 0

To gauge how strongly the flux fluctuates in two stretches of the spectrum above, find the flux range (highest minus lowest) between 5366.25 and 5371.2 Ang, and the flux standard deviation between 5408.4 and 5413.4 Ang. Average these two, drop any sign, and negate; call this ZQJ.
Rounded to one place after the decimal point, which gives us -1.2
